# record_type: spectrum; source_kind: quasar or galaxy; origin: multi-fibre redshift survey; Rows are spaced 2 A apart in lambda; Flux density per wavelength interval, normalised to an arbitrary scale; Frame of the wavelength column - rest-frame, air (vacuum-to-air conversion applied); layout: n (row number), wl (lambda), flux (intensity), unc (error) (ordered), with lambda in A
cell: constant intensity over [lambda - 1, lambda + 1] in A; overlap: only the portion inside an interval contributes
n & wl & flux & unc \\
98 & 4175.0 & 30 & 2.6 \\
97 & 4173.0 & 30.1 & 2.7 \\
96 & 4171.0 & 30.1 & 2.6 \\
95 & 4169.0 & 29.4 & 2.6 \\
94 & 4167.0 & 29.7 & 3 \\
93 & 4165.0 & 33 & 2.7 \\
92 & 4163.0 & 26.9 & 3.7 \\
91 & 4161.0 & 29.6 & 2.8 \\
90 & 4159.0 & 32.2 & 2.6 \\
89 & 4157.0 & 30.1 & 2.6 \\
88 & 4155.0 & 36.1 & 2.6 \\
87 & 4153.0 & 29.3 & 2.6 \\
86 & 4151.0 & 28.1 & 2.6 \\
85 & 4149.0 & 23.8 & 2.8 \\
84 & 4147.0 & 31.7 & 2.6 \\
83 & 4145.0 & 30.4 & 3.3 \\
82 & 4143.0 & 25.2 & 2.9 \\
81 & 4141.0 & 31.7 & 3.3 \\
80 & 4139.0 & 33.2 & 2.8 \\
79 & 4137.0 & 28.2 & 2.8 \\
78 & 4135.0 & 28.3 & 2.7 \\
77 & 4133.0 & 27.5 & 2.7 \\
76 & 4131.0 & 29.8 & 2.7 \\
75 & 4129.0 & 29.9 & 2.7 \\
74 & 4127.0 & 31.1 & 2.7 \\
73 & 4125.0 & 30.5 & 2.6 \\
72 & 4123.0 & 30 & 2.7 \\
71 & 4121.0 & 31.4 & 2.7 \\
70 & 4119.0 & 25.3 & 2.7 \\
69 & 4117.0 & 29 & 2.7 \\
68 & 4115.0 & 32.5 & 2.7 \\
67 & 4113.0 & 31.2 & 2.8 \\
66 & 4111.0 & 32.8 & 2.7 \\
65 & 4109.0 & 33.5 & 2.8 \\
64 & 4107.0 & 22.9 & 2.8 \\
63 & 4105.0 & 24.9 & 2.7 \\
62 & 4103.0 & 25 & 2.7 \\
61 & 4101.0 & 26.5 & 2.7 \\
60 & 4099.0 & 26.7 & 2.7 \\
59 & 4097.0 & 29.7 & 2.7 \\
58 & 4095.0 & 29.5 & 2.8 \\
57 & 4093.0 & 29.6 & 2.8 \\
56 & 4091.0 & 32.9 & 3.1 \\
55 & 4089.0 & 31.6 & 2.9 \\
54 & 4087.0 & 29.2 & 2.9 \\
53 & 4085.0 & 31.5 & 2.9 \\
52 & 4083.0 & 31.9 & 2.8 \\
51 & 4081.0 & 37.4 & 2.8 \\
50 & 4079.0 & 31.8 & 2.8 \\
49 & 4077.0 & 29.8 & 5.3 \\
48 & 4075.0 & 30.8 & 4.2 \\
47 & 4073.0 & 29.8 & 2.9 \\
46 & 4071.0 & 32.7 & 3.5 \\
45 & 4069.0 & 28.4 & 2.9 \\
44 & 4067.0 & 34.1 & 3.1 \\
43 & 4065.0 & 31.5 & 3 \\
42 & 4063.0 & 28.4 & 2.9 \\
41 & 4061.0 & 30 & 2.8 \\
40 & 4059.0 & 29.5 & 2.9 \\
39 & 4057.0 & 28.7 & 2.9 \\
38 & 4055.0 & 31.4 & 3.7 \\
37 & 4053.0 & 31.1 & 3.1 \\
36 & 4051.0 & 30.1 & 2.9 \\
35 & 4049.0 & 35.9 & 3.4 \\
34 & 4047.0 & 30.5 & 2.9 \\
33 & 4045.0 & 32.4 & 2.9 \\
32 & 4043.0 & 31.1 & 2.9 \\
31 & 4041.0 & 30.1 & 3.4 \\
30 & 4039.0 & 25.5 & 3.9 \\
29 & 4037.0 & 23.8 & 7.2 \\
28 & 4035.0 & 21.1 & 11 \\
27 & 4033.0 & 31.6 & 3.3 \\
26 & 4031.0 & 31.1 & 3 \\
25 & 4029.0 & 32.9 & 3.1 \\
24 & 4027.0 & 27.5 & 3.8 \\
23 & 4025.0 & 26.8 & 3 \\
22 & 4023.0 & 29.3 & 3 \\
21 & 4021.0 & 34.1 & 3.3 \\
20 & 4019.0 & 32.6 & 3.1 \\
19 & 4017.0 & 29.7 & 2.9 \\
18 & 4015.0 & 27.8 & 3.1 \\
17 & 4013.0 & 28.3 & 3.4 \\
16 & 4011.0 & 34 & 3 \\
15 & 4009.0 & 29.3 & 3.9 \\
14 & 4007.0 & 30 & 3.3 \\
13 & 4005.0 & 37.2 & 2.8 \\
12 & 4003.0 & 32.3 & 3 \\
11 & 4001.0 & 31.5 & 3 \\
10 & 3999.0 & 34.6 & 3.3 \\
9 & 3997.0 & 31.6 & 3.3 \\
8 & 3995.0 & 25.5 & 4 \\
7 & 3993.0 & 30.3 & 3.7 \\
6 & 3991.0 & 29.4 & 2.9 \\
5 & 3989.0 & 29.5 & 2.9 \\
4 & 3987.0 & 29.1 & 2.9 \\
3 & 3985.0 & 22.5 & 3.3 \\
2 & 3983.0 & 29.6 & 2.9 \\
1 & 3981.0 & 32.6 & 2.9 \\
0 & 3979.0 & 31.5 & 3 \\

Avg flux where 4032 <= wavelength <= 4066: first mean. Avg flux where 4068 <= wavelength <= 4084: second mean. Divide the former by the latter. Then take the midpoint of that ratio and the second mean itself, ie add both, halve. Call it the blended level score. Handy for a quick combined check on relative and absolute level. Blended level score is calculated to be 16.3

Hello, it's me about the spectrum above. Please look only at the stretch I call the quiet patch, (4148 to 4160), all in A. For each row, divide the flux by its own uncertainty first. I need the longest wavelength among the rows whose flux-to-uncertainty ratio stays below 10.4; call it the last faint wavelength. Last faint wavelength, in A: 4149.0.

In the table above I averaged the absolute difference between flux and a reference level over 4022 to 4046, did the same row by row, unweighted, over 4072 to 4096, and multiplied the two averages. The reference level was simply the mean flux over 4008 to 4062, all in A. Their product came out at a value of 4.96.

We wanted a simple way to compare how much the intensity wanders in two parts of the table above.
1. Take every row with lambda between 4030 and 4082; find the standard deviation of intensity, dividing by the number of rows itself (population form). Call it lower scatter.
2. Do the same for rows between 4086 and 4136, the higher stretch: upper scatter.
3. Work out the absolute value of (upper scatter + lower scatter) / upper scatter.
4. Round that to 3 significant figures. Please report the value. 2.19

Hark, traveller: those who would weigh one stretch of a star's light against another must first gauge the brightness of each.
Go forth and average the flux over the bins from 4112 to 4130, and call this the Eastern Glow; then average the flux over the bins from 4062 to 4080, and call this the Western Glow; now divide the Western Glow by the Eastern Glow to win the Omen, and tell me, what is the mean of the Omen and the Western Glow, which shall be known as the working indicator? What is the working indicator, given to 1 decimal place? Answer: 15.9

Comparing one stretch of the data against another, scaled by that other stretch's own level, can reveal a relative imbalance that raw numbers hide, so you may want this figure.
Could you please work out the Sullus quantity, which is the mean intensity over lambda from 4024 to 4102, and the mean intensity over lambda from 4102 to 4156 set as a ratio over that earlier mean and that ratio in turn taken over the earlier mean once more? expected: 0.0324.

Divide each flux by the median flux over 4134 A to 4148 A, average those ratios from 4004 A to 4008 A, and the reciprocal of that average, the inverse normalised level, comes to 0.90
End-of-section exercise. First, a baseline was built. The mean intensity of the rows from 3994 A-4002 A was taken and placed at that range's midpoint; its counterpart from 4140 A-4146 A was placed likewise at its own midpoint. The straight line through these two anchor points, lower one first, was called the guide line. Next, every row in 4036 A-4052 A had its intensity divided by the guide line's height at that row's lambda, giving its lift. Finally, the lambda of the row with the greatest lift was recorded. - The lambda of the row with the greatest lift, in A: 4049.0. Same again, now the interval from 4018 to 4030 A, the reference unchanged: 4021.0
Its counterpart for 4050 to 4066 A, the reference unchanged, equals 4065.0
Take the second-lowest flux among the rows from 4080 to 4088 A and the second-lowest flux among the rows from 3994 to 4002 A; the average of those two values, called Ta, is 31.5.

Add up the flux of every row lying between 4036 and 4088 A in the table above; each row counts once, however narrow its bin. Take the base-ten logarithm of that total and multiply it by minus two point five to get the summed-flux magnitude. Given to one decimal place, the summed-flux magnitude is -7.3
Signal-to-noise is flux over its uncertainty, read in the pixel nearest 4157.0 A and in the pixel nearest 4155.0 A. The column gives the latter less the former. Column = 2.3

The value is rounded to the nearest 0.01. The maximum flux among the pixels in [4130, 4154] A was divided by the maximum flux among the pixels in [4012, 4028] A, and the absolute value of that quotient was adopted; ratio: 0.97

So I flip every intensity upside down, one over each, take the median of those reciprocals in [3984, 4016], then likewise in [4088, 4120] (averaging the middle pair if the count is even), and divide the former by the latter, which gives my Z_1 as 0.993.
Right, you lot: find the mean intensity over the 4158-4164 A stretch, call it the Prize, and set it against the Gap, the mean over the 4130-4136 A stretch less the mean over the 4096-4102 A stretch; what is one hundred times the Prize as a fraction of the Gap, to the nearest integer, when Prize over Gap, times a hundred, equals 3285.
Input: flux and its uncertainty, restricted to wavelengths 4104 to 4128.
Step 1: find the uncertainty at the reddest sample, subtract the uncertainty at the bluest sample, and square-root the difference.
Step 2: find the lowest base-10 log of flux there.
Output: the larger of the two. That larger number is 1.36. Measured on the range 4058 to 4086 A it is 1.45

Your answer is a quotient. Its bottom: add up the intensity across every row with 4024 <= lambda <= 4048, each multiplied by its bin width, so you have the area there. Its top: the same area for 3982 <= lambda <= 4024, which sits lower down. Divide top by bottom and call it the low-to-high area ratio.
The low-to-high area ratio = 1.9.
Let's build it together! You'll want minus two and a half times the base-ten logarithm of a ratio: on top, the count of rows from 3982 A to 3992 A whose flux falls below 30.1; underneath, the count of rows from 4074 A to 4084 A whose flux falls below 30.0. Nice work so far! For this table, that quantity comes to -1.7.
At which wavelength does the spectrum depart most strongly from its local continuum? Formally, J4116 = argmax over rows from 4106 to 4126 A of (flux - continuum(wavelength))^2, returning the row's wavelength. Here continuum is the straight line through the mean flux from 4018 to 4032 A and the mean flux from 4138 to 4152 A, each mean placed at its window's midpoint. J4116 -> 4107.0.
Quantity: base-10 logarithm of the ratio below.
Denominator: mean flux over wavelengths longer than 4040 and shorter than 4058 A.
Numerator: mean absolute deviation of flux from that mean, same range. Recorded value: -1.4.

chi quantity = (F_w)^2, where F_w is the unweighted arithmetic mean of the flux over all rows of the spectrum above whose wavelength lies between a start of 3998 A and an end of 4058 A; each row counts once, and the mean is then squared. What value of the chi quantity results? 925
